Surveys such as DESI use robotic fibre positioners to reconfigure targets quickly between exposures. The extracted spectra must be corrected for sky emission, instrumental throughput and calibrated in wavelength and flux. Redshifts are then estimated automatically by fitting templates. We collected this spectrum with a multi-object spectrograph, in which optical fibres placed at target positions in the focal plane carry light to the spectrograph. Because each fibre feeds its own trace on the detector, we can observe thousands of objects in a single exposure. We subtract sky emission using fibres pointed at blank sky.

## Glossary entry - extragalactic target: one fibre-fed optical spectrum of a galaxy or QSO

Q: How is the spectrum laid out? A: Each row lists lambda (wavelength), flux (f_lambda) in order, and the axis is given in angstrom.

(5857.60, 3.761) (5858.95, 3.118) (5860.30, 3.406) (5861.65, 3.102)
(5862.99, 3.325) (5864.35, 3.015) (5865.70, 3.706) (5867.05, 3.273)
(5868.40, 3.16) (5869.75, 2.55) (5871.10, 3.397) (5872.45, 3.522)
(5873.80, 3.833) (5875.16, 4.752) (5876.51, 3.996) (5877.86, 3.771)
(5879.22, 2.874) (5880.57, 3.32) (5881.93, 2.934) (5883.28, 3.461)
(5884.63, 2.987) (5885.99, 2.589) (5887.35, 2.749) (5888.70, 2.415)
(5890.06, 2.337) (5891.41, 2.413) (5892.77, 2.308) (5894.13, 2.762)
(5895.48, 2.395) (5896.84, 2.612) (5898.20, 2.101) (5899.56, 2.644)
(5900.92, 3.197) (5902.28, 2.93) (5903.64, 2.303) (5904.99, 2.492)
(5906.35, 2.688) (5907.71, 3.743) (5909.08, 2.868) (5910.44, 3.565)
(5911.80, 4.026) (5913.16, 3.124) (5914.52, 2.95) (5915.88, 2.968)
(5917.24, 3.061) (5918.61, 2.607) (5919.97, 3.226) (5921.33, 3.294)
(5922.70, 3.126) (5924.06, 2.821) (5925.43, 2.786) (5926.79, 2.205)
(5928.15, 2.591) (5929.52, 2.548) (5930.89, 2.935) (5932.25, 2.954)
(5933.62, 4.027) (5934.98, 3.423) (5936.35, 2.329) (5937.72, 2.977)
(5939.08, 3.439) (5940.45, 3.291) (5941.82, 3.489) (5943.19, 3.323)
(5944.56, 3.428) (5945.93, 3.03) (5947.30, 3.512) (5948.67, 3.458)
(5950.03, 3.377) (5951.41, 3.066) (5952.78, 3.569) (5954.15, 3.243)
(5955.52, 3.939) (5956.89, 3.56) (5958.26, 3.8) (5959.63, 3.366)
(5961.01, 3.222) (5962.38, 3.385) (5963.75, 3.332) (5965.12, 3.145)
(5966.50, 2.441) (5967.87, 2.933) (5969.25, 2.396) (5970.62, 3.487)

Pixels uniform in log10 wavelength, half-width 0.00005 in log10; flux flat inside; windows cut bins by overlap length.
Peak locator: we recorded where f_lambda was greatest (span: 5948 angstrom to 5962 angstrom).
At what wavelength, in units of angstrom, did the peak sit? 5955.52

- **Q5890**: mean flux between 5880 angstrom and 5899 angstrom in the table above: 2.67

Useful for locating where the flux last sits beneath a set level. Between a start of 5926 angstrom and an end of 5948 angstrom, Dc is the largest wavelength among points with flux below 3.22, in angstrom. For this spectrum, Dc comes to 5945.93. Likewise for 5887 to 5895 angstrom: 5894.13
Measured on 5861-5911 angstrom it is 5909.08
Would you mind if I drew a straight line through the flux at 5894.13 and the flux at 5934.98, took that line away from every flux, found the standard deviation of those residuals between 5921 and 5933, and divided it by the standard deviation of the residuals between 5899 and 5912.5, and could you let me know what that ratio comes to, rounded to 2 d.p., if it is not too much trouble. 0.66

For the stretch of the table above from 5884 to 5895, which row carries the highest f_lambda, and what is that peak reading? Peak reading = 2.987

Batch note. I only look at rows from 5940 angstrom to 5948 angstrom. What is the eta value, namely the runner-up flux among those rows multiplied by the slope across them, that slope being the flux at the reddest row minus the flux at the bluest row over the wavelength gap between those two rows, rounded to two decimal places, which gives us 0.11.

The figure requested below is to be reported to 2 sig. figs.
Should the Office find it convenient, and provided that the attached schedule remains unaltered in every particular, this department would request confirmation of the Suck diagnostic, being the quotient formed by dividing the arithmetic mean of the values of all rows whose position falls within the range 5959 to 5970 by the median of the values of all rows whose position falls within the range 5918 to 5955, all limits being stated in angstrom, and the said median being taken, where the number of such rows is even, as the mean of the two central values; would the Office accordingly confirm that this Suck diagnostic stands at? 0.94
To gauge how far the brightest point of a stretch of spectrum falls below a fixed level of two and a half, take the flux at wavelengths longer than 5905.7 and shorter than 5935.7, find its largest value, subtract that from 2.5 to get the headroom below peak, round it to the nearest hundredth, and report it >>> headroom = -1.53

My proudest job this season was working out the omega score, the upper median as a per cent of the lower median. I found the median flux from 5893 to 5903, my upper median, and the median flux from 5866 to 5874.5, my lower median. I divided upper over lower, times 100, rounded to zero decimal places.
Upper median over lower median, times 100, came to 79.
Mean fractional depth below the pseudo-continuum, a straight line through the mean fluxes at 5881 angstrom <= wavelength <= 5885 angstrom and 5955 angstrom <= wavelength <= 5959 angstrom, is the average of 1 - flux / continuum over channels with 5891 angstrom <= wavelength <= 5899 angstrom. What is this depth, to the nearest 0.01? 0.25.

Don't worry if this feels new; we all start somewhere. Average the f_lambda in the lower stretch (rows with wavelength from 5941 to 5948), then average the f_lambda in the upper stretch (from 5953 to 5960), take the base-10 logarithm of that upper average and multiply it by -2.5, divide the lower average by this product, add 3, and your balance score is 0.6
